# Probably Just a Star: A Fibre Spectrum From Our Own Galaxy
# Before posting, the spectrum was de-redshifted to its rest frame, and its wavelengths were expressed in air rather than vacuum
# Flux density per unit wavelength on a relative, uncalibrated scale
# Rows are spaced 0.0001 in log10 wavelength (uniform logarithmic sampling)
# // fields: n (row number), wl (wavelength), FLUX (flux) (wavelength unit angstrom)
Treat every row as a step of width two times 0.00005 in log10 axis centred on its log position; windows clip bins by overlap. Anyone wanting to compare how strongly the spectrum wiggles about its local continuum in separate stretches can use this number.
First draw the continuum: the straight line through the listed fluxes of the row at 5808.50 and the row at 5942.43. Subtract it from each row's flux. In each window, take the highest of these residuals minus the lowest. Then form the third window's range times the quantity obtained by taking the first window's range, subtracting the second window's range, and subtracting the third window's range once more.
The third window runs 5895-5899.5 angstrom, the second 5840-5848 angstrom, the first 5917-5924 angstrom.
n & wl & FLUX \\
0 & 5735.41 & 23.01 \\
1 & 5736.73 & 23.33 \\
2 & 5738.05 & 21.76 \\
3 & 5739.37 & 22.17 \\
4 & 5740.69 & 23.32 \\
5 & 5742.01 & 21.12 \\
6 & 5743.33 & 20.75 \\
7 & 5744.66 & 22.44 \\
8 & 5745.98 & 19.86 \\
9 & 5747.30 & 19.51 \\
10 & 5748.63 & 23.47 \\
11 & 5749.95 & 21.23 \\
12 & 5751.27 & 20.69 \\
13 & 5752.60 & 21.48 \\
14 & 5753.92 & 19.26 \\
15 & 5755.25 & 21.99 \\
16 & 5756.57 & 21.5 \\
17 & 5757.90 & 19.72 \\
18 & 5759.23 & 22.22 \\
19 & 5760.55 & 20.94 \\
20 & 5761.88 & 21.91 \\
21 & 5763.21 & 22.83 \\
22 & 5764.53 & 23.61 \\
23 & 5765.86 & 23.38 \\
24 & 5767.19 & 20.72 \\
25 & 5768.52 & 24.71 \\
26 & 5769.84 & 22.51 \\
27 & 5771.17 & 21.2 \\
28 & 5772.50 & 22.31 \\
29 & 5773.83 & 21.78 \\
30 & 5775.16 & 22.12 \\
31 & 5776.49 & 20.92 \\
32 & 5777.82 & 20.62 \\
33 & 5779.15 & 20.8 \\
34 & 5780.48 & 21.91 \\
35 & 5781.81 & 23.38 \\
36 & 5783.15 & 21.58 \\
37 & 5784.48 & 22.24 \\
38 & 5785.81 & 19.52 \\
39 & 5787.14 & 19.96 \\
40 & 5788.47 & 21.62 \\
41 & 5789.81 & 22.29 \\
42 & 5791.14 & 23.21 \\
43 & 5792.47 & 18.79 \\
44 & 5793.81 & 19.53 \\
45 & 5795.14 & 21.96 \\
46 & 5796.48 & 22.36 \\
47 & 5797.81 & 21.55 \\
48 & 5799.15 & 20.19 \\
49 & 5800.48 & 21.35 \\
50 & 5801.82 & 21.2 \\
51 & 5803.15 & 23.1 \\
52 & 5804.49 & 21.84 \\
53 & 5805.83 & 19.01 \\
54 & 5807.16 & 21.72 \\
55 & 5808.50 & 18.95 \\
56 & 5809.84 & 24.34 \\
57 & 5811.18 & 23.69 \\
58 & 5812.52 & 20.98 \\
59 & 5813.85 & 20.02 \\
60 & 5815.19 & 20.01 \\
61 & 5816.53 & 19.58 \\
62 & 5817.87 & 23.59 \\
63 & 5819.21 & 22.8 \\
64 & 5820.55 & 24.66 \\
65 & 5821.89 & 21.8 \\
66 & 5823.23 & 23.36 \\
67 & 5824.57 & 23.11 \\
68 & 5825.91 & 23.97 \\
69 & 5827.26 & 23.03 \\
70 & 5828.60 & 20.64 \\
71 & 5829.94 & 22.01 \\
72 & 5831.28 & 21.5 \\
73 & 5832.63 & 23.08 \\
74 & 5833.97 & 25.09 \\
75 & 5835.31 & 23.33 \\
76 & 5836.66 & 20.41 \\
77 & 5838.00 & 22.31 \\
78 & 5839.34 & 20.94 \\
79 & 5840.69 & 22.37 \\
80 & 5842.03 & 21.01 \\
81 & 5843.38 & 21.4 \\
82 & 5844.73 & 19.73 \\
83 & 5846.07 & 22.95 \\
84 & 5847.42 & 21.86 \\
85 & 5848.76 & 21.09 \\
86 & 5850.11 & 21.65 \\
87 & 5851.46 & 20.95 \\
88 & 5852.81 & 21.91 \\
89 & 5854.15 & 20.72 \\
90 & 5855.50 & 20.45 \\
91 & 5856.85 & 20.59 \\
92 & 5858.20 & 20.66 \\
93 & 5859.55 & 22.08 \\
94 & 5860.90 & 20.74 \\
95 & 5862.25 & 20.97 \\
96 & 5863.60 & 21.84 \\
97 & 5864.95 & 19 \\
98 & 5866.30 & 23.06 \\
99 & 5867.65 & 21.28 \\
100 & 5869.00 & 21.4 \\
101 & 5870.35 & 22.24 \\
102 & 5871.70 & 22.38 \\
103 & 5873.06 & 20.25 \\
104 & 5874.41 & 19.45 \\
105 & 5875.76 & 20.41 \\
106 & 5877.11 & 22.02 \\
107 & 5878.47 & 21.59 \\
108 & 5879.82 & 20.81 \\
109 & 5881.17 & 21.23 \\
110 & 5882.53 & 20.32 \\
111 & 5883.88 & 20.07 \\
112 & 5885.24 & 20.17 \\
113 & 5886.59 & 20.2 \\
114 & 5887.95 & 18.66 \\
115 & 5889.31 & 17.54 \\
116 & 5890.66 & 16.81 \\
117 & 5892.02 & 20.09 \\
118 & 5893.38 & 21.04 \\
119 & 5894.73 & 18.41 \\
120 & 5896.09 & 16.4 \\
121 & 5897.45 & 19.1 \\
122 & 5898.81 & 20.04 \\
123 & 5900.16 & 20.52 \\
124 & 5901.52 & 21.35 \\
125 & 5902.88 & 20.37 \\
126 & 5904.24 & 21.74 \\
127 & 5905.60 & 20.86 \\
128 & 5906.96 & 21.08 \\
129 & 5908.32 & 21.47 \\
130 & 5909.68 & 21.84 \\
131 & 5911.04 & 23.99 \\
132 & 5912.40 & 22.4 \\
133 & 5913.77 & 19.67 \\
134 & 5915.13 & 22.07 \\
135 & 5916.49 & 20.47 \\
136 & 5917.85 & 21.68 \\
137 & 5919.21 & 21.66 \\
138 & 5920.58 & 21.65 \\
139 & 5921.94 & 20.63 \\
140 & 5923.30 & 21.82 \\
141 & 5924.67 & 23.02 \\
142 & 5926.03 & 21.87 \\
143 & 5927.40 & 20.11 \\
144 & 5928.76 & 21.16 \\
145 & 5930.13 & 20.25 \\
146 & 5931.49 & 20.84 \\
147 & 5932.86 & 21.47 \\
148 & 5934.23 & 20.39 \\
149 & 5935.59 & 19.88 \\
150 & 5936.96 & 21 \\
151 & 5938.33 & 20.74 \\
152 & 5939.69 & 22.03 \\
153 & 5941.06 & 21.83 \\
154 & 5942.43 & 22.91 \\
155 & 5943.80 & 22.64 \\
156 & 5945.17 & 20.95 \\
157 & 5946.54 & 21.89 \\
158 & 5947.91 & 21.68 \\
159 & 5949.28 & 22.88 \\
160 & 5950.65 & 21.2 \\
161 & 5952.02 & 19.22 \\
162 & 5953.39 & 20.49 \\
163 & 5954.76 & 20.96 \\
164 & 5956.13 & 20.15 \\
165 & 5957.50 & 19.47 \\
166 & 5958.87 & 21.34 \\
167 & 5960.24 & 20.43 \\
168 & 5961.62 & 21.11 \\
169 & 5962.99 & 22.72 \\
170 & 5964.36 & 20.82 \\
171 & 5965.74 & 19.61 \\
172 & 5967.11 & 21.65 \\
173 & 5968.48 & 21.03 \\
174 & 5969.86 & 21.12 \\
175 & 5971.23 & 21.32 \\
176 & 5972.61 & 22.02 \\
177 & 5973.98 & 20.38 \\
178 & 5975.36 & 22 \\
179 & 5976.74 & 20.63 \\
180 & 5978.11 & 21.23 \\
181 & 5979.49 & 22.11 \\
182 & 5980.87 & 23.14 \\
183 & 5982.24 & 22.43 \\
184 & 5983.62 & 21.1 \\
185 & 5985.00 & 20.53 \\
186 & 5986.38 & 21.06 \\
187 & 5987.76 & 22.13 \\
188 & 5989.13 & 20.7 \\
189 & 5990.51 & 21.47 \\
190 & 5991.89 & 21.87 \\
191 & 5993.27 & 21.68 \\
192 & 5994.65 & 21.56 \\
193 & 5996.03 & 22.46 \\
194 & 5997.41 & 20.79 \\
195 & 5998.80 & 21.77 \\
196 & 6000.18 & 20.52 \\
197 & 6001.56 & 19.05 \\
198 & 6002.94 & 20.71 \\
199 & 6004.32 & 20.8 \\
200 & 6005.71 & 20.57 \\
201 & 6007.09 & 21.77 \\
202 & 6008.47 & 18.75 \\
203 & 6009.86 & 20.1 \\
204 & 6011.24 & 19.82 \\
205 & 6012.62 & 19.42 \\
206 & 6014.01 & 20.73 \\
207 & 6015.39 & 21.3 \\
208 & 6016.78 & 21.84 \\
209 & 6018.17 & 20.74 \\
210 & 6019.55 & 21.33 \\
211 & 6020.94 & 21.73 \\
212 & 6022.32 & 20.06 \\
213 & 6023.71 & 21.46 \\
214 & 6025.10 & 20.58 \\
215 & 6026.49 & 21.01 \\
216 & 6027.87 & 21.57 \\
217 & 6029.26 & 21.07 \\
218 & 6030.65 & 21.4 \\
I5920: -19.8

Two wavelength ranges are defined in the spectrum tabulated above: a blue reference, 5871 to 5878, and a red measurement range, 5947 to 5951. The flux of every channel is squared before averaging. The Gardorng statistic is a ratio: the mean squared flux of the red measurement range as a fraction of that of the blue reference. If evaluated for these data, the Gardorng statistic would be 1.10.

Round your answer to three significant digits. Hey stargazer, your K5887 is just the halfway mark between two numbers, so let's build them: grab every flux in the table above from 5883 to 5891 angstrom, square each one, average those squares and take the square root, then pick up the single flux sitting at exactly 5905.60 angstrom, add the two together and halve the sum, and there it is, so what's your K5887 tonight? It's 19.9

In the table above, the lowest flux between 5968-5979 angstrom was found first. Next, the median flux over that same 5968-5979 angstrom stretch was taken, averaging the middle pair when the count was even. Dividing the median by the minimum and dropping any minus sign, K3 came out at 1.04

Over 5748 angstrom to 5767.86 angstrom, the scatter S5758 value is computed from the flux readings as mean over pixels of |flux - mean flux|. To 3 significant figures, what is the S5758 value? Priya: 1.04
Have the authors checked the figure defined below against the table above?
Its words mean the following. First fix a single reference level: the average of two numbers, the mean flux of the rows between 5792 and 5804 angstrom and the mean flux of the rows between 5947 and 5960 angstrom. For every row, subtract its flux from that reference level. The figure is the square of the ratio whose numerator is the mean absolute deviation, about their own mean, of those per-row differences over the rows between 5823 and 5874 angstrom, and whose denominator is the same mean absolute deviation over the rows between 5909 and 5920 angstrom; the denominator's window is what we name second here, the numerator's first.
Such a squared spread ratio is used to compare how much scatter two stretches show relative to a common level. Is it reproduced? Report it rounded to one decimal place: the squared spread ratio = 1.4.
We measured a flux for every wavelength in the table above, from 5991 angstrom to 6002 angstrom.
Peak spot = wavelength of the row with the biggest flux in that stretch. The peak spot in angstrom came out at 5996.03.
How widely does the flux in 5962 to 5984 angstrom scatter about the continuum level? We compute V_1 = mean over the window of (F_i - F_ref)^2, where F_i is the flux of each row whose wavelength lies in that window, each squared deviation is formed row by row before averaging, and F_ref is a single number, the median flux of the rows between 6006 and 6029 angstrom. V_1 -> 1.13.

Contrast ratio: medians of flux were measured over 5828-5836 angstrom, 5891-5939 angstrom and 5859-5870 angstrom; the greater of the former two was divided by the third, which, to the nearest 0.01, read 1.06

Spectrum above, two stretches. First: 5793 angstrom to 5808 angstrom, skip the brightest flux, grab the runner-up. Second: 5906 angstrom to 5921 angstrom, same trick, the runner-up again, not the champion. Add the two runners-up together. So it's 44.8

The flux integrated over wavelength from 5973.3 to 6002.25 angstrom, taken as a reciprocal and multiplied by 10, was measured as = 0.0162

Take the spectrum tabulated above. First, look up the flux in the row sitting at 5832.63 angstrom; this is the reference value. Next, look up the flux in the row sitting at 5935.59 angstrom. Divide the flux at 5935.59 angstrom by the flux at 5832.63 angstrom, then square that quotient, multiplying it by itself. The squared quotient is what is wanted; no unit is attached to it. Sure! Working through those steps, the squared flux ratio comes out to 0.74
